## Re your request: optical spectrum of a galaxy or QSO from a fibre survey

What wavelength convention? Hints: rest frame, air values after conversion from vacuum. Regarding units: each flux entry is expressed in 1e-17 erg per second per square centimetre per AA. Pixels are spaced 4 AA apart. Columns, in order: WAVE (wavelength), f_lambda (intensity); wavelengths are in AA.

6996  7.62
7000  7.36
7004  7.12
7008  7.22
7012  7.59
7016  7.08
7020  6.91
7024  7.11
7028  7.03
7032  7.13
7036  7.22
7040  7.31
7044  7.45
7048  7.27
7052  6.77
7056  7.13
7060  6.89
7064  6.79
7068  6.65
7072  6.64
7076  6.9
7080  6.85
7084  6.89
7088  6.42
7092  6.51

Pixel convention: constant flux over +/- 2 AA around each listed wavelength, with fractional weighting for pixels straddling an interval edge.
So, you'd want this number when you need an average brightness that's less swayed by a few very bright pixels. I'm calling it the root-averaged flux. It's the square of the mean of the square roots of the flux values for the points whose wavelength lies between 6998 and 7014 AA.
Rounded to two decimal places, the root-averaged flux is 7.32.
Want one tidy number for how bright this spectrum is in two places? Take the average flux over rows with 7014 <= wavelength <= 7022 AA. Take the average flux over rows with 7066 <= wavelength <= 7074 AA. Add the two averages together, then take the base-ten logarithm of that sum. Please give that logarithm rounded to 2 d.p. 1.13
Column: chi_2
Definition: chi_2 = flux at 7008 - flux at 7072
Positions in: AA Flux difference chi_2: 0.580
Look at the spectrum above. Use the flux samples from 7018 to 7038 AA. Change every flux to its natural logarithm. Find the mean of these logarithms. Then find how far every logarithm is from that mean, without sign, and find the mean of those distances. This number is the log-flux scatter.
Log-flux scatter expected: 0.0125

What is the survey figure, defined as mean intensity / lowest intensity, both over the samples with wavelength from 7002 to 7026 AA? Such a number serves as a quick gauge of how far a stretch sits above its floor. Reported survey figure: 1.04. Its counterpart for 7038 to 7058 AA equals 1.06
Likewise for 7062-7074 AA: 1.01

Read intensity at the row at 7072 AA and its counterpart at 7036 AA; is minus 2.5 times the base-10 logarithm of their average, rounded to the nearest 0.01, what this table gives -2.10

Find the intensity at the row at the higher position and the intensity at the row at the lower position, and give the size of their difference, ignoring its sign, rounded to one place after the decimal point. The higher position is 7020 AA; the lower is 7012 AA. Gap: 0.7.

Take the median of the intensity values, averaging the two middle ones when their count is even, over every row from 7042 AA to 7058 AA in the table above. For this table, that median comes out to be 7.20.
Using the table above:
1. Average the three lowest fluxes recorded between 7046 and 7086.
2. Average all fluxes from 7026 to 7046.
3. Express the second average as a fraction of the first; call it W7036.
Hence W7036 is 1.081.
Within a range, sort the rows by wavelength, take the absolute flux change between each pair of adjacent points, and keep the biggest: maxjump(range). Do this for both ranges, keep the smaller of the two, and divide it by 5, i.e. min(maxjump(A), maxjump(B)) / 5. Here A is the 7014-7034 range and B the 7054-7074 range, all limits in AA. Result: 0.040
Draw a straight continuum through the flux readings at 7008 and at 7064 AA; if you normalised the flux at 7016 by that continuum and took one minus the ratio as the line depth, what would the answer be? 0.011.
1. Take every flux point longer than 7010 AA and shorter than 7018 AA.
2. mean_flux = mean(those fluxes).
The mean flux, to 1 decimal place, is 7.3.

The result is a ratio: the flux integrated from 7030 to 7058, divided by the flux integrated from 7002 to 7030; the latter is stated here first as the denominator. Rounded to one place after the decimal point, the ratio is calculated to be 1.0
